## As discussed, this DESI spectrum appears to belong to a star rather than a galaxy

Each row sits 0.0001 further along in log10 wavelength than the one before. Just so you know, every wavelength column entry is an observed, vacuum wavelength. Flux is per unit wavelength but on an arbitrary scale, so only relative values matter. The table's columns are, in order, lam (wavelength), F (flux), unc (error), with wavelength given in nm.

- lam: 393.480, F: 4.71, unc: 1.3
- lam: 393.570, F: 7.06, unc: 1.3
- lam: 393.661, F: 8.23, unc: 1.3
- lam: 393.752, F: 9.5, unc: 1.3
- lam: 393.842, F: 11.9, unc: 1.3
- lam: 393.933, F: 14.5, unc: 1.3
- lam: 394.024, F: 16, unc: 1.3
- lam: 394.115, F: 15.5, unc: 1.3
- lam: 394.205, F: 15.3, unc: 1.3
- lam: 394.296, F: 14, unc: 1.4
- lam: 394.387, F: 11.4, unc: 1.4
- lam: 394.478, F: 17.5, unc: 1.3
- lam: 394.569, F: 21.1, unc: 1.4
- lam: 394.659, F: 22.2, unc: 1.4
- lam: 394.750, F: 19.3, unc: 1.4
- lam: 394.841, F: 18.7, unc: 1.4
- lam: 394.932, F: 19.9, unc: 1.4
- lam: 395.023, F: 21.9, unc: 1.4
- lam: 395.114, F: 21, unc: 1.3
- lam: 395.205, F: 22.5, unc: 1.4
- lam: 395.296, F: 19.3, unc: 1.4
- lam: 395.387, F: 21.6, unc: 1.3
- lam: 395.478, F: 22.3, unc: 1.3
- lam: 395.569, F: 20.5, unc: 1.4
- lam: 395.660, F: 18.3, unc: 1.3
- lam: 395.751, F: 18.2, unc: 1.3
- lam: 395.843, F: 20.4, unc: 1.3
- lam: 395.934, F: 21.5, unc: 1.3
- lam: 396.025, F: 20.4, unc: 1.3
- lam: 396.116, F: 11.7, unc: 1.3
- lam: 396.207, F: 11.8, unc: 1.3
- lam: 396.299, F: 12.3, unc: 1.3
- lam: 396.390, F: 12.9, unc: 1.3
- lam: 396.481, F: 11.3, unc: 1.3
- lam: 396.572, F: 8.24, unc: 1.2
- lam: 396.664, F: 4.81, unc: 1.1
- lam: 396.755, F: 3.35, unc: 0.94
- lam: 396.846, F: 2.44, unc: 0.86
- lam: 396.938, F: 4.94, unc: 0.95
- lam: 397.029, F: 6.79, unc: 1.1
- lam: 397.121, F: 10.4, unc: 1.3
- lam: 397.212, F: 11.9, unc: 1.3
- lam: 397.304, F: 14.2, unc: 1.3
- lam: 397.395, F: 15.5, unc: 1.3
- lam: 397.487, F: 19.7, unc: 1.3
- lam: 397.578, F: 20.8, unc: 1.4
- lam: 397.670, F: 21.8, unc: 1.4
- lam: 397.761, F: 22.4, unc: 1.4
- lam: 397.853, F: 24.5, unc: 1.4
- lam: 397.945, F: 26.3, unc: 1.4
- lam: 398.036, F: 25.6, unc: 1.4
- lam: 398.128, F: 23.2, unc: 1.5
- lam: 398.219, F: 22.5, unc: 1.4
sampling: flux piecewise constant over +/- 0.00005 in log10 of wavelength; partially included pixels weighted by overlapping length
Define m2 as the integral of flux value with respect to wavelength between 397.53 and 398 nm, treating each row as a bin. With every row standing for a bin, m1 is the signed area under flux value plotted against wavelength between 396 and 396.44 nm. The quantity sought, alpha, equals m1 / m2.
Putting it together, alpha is 0.5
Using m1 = 6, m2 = 10.9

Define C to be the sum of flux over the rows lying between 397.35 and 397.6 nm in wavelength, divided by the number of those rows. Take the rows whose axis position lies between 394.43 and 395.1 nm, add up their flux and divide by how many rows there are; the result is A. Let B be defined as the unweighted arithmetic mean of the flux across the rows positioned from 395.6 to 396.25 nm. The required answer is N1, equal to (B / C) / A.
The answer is 0.047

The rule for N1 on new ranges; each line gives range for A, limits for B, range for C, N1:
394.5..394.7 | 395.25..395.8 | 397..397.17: 0.108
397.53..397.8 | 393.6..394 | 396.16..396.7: 0.050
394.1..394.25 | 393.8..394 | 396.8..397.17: 0.140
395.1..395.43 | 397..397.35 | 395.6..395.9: 0.027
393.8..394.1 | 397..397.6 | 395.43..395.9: 0.050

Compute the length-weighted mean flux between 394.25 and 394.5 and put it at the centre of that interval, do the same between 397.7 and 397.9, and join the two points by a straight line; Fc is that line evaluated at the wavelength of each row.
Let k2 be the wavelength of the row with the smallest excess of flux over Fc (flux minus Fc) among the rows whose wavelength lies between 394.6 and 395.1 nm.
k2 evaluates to 394.841 nm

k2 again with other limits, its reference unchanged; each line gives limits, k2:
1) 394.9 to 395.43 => 395.296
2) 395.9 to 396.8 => 396.755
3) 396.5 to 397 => 396.846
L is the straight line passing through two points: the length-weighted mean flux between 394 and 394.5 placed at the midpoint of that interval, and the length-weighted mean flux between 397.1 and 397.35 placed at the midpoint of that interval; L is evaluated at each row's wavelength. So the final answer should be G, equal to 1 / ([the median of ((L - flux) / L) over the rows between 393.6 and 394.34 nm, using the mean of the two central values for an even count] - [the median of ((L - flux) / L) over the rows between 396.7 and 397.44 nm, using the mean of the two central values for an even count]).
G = -4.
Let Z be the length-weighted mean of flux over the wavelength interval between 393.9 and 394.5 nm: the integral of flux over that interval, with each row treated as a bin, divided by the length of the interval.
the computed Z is 14.8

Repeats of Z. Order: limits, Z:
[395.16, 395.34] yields 20.9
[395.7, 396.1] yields 19.5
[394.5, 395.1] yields 20.4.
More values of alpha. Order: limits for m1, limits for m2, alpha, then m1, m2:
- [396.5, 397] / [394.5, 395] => 0.3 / 3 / 10.1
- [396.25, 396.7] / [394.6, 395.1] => 0.4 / 5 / 10.2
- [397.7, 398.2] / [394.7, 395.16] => 1.3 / 12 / 9.3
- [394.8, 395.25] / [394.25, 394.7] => 1.2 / 9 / 7.7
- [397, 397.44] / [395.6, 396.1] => 0.5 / 5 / 9.6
